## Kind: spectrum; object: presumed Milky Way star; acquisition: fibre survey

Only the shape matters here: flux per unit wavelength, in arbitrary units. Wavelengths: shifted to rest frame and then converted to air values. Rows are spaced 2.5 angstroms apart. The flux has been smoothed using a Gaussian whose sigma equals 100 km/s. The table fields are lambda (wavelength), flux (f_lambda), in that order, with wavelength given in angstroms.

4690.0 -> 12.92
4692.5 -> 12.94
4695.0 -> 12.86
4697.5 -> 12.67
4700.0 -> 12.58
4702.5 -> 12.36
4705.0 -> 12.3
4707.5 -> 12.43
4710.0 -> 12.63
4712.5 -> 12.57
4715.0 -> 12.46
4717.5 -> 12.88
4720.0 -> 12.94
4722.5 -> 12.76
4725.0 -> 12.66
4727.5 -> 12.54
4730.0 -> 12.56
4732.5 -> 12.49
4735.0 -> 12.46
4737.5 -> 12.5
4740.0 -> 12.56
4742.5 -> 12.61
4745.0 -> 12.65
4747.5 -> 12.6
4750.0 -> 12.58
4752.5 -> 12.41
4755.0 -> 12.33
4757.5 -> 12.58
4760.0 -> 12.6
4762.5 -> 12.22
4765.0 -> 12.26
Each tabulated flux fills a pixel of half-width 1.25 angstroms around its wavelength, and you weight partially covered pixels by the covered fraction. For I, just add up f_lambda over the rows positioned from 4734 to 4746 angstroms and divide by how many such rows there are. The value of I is 12.6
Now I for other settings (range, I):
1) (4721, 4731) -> 12.6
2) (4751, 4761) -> 12.5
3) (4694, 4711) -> 12.5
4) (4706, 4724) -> 12.7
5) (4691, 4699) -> 12.8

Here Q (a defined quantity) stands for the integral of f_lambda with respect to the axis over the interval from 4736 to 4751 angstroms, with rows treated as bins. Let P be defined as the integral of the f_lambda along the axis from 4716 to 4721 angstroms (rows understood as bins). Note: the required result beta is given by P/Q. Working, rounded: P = 64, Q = 189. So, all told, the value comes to 0.3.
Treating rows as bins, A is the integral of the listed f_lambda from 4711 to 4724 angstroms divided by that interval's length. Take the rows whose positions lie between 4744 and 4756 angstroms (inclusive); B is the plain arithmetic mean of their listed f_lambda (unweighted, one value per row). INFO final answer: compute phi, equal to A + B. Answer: 25.2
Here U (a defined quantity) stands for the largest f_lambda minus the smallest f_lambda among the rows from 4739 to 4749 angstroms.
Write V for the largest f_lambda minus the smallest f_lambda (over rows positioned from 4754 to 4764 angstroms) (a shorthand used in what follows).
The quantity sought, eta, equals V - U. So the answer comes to 0.3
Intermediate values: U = 0.090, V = 0.38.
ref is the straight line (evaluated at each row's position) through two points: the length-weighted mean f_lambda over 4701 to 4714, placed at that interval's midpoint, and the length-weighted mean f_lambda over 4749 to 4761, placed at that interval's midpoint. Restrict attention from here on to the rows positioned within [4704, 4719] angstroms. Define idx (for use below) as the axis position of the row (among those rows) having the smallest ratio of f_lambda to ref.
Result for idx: 4705.0 angstroms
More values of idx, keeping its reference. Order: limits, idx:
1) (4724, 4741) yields 4735.0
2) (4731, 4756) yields 4755.0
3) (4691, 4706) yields 4705.0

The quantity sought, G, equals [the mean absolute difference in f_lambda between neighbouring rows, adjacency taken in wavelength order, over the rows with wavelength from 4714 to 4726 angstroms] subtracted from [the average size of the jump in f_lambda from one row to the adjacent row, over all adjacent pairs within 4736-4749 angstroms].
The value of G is -0.14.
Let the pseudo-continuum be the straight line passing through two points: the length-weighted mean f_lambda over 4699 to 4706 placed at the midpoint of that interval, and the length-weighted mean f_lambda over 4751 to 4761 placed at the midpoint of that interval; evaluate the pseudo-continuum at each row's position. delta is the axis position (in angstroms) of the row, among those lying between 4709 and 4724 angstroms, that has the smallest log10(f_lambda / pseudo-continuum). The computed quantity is 4715.0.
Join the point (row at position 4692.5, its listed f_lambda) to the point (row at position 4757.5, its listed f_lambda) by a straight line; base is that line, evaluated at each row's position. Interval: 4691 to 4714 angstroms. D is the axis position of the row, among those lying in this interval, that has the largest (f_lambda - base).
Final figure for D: 4692.5 angstroms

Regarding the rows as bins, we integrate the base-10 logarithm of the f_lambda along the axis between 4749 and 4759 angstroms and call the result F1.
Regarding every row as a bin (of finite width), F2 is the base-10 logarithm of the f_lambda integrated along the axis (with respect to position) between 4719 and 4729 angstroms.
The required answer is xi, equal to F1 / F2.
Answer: 0.99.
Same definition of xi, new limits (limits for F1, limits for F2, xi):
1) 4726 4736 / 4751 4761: 1.00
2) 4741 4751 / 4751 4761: 1.00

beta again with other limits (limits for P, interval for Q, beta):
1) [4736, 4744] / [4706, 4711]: 1.6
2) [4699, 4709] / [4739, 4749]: 1.0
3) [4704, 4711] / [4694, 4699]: 1.4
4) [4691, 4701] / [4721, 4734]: 0.8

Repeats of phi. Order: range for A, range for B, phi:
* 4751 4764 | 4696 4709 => 24.9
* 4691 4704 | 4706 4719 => 25.3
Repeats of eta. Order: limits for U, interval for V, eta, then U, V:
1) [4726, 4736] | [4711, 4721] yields 0.4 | 0.100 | 0.48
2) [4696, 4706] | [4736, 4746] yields -0.2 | 0.370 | 0.15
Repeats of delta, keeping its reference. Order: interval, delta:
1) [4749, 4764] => 4762.5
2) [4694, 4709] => 4705.0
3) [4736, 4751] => 4737.5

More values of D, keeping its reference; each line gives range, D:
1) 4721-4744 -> 4722.5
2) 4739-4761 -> 4760.0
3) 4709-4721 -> 4720.0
